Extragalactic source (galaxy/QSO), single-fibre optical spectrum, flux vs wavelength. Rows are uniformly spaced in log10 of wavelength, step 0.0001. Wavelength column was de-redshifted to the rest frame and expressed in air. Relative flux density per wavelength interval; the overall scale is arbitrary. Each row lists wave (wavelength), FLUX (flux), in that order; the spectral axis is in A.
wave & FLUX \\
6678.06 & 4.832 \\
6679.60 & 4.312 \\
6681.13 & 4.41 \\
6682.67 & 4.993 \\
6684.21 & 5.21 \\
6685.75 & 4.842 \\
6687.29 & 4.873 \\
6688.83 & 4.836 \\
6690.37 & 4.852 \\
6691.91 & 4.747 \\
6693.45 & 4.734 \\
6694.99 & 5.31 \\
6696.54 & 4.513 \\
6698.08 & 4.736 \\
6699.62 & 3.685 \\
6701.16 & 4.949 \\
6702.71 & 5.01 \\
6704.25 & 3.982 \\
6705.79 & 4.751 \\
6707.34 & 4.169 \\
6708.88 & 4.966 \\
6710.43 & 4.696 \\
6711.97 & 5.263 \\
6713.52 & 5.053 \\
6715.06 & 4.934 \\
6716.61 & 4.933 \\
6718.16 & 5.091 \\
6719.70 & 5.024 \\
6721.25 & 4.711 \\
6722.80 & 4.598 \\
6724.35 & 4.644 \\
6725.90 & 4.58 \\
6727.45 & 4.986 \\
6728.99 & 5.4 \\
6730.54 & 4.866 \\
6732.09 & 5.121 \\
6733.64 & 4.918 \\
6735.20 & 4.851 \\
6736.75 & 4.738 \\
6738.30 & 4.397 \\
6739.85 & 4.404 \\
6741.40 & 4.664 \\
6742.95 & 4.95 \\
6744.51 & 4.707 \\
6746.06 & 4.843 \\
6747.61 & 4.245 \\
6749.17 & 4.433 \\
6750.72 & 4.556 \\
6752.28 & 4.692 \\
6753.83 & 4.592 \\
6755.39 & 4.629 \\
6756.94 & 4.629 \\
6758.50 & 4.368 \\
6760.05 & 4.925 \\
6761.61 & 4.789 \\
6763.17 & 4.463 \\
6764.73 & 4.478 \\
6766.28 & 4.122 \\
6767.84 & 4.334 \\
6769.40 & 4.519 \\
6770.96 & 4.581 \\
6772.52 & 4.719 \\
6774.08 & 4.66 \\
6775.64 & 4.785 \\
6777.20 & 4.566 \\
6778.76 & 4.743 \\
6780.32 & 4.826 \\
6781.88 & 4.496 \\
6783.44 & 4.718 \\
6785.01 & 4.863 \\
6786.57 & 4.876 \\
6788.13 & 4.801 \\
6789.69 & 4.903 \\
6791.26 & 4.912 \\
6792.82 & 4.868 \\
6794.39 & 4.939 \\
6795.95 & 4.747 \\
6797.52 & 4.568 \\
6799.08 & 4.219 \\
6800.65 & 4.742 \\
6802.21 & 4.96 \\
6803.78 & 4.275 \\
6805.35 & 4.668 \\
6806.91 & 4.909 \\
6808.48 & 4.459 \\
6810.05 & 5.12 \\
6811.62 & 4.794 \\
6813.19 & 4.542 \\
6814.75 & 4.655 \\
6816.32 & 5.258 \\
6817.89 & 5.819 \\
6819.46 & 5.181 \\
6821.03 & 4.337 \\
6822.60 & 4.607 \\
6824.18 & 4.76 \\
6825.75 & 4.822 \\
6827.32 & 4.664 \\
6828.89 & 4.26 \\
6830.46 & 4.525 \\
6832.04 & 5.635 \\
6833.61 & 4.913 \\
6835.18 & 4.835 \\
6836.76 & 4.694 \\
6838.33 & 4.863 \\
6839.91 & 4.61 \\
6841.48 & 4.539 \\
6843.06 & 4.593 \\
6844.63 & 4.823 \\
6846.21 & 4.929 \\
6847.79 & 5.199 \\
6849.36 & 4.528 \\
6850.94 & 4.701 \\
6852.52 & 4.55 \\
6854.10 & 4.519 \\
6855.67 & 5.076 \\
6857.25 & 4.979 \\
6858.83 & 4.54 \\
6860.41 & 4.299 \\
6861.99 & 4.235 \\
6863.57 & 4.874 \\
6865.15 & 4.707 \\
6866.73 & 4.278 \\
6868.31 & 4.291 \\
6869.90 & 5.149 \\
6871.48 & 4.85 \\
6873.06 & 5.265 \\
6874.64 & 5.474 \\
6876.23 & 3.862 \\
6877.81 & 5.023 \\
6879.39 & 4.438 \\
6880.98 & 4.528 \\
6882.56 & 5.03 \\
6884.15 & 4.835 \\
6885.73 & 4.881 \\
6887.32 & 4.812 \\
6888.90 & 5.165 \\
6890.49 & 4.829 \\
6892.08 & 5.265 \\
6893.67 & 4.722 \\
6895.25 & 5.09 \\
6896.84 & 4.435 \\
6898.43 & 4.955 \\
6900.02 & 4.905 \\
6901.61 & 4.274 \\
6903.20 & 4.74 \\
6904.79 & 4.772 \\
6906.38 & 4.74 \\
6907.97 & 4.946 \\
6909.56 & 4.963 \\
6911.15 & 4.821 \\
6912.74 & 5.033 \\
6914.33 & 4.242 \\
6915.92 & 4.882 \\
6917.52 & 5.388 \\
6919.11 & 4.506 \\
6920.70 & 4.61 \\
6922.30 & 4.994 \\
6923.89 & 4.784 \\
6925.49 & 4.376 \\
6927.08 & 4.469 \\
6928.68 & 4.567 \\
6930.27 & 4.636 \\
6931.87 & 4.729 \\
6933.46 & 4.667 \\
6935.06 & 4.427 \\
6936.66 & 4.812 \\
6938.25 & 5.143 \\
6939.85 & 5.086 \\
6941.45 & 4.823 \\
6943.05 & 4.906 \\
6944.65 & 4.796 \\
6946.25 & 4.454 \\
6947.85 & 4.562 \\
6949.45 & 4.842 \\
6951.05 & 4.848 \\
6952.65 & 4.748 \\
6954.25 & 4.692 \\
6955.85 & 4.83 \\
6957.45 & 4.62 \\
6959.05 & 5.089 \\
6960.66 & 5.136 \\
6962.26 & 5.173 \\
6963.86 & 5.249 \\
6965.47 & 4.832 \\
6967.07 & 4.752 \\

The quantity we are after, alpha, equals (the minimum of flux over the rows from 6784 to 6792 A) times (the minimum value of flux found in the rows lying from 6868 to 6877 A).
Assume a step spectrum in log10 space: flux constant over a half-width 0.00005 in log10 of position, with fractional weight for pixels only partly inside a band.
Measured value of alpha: 18.5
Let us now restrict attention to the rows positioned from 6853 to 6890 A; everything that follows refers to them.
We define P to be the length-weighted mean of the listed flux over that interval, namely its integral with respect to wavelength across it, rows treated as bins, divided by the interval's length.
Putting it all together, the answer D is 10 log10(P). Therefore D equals 6.76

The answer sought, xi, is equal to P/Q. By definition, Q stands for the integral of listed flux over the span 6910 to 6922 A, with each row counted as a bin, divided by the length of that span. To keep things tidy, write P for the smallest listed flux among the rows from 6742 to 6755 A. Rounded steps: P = 4.245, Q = 4.80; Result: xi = 0.88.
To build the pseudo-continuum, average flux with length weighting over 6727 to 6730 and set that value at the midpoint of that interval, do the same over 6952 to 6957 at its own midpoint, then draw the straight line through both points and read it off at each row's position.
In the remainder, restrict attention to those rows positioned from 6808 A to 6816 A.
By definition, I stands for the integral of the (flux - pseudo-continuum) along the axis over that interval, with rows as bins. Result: -2.3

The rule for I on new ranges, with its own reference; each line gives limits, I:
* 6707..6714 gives -2.7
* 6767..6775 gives -4.4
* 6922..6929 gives -1.3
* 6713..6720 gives -1.6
